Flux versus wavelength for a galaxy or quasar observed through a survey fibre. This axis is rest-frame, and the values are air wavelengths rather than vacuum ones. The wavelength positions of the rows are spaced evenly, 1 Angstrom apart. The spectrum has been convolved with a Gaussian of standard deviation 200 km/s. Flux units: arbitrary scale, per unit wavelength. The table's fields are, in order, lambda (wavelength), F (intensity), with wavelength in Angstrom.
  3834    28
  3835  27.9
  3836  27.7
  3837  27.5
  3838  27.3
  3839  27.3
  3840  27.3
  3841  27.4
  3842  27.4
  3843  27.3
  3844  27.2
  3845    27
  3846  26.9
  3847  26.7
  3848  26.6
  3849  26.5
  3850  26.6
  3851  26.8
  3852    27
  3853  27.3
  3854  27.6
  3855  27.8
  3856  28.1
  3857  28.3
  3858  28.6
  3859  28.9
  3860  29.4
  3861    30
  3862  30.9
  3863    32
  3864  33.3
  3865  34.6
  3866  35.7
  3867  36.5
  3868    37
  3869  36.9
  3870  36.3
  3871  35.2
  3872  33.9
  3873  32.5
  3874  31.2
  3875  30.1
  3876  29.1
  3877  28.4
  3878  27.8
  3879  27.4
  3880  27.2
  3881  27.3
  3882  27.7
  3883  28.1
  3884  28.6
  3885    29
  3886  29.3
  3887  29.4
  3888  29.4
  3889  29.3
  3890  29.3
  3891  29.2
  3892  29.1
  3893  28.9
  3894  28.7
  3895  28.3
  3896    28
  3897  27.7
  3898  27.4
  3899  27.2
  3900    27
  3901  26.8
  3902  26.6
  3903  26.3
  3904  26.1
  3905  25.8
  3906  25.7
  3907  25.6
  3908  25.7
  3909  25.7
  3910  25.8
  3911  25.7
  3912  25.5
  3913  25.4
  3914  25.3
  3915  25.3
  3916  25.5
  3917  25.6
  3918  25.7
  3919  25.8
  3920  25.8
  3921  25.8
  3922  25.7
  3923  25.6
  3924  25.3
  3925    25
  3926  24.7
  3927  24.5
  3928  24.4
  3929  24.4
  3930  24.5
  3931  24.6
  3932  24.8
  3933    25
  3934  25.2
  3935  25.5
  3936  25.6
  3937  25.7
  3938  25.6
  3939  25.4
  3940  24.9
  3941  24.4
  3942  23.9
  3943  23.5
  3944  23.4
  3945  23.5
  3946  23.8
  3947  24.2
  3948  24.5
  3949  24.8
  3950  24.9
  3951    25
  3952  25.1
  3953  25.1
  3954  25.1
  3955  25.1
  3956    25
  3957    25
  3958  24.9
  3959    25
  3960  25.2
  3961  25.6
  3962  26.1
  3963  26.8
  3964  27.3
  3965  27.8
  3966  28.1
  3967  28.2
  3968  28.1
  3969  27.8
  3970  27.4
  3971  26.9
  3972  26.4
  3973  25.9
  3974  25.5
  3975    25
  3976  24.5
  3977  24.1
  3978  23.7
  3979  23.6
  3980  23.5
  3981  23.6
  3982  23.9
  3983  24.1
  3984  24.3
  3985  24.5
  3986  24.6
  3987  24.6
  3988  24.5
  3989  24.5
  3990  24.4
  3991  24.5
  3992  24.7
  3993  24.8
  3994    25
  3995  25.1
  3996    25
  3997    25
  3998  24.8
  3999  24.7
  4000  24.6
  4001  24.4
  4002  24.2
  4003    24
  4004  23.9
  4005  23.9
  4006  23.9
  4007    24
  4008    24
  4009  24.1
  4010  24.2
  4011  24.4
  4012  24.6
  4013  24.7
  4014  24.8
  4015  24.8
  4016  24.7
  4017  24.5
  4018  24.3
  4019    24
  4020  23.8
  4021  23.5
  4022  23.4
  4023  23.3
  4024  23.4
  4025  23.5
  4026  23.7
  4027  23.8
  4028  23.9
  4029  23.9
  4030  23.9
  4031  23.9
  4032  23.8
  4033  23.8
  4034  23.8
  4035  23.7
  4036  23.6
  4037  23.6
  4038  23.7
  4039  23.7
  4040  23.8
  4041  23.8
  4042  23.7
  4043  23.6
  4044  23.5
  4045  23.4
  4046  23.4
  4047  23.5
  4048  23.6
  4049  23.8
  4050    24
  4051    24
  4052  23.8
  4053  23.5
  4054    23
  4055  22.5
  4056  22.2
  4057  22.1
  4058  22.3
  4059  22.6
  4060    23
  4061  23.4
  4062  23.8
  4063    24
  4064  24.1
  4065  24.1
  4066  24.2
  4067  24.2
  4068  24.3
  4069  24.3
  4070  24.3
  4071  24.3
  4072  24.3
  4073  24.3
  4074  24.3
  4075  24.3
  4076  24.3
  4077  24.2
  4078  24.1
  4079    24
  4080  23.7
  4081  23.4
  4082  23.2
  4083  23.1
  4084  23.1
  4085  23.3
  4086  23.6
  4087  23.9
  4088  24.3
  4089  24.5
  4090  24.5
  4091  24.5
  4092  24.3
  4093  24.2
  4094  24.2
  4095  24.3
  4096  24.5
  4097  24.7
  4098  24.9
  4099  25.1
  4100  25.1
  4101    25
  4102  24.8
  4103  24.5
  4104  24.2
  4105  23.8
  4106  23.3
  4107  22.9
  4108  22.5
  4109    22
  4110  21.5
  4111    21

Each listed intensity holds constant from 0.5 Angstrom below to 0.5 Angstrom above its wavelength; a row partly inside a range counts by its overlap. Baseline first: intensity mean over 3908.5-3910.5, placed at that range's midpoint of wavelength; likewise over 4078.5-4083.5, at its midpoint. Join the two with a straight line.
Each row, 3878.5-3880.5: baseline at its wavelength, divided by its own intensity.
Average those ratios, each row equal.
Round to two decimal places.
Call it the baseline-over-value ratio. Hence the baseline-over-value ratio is 0.96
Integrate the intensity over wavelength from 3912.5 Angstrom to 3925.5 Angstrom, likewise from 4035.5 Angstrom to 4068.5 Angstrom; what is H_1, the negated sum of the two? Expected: -1108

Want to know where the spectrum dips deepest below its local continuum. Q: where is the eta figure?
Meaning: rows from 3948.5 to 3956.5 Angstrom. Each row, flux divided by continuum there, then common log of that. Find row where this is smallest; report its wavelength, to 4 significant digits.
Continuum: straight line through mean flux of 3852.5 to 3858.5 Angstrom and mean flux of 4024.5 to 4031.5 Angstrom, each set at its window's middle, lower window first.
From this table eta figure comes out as 3949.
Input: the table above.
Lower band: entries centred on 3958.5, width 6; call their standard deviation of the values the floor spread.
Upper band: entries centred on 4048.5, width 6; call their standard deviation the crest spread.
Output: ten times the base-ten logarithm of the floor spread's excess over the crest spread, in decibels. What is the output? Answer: -154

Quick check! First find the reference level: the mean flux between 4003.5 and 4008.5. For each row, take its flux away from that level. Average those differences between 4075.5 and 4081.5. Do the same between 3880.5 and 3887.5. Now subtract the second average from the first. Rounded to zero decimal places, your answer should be 5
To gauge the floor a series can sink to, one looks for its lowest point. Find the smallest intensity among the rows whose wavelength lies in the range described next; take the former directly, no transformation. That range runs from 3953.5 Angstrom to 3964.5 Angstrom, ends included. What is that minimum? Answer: 24.9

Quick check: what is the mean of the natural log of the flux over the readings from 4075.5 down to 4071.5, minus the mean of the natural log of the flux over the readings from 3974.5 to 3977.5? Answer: -0.01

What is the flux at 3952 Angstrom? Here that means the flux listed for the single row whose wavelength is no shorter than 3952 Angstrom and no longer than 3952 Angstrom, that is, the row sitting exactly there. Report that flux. 25.1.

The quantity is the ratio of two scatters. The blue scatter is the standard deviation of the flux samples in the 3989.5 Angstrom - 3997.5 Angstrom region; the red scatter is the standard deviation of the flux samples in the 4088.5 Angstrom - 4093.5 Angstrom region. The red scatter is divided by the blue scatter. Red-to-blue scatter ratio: 0.5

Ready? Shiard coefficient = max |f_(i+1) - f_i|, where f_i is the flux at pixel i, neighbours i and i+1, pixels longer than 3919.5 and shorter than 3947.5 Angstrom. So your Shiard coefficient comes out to 0.5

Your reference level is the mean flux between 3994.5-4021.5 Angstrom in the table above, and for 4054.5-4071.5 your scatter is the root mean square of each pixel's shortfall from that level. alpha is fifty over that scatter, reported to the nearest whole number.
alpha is 42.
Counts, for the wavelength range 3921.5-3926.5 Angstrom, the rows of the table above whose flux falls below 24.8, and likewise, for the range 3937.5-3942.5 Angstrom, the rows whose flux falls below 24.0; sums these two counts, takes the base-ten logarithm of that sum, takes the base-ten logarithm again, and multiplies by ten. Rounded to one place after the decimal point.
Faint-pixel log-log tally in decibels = -5.2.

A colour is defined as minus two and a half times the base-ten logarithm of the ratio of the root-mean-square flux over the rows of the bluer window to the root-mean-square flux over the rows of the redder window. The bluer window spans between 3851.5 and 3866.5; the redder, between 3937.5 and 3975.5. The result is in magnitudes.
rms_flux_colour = -0.18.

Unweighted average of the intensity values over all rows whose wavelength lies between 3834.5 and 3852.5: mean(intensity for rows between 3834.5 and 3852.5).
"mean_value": 27.1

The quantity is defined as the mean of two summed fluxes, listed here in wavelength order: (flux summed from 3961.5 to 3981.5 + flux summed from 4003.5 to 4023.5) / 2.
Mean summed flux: 502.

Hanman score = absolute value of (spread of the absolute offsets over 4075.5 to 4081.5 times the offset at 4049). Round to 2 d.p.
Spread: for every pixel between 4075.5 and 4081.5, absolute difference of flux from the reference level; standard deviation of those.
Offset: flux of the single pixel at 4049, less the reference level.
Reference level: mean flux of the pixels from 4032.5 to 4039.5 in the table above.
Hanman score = 0.02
